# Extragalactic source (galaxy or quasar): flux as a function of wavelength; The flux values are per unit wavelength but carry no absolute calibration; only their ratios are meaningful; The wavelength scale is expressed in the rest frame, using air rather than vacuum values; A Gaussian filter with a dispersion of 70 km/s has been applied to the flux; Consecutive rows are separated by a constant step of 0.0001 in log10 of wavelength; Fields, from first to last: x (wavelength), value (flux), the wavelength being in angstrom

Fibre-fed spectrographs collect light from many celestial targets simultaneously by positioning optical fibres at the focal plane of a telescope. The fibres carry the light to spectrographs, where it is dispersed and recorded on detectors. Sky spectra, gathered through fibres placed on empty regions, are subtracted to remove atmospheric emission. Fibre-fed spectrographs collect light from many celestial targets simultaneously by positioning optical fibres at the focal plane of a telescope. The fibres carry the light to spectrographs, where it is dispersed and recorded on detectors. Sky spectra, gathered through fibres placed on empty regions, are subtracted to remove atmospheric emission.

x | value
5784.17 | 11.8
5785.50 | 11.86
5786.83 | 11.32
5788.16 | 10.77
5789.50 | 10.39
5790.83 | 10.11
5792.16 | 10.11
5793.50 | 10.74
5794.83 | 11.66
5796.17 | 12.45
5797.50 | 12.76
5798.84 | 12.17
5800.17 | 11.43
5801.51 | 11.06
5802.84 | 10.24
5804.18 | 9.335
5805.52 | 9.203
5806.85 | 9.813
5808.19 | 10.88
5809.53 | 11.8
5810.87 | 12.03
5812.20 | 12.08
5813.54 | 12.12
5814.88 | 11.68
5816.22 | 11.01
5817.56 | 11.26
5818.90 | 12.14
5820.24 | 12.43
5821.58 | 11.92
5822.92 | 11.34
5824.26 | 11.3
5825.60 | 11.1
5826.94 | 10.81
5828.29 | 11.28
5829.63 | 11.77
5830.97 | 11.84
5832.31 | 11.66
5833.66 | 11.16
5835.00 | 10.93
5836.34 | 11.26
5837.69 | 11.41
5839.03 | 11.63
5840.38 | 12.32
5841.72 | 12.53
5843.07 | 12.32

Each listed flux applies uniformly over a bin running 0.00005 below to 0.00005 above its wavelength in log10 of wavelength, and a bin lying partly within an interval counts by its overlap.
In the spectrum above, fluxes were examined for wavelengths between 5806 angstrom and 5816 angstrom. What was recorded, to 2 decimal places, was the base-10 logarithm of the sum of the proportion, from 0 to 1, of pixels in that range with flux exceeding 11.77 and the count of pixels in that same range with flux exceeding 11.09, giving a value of 0.75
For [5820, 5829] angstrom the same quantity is 0.80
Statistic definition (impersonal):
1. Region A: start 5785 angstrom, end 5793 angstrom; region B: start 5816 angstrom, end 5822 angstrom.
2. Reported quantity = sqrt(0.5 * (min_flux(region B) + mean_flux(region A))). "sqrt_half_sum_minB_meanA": 3.30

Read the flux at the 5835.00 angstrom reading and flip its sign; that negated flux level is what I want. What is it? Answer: -10.9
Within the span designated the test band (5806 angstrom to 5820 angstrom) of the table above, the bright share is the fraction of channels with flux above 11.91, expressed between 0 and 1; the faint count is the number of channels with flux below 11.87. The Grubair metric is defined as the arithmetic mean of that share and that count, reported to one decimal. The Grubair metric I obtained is 3.2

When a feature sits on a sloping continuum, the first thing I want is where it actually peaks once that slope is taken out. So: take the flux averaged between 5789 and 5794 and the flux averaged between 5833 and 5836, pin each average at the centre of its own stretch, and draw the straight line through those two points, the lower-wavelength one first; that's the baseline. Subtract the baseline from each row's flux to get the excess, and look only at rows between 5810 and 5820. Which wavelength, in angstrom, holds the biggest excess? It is 5813.54 angstrom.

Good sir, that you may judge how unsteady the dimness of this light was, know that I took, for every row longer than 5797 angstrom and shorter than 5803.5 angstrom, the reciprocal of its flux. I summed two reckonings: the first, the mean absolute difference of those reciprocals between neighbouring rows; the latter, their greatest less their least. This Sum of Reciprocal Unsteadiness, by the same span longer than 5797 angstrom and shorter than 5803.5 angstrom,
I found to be 0.024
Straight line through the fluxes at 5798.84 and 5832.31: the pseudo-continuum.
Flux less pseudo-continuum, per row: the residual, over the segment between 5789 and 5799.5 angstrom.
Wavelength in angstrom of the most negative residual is 5790.83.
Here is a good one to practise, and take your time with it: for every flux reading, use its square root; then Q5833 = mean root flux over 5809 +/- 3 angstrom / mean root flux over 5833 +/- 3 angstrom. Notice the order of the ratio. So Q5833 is 0.988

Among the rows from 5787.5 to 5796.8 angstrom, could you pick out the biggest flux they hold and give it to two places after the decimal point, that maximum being 12.45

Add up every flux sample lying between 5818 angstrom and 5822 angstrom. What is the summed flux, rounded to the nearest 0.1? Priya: 36.5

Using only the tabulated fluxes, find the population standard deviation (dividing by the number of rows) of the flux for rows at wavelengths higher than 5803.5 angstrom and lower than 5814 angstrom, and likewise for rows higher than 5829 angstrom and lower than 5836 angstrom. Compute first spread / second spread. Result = 3.3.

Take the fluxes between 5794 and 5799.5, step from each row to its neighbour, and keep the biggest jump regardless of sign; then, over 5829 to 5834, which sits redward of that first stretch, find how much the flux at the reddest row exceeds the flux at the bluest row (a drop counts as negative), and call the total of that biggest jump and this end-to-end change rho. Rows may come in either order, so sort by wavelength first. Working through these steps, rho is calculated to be 0.18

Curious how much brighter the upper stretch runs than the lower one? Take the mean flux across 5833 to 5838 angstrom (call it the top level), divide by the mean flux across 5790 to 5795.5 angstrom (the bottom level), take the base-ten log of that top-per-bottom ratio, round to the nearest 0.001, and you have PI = 0.021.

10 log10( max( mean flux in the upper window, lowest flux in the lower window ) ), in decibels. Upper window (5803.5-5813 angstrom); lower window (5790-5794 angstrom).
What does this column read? 10.3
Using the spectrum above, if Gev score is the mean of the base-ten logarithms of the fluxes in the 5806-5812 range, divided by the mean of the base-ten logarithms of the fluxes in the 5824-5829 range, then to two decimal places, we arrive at 1.00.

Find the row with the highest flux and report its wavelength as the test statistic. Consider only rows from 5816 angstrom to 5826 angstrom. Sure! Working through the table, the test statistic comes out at 5820.24 angstrom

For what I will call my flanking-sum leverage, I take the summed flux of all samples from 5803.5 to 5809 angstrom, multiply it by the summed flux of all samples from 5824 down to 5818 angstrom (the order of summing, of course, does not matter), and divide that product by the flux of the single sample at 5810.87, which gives 156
